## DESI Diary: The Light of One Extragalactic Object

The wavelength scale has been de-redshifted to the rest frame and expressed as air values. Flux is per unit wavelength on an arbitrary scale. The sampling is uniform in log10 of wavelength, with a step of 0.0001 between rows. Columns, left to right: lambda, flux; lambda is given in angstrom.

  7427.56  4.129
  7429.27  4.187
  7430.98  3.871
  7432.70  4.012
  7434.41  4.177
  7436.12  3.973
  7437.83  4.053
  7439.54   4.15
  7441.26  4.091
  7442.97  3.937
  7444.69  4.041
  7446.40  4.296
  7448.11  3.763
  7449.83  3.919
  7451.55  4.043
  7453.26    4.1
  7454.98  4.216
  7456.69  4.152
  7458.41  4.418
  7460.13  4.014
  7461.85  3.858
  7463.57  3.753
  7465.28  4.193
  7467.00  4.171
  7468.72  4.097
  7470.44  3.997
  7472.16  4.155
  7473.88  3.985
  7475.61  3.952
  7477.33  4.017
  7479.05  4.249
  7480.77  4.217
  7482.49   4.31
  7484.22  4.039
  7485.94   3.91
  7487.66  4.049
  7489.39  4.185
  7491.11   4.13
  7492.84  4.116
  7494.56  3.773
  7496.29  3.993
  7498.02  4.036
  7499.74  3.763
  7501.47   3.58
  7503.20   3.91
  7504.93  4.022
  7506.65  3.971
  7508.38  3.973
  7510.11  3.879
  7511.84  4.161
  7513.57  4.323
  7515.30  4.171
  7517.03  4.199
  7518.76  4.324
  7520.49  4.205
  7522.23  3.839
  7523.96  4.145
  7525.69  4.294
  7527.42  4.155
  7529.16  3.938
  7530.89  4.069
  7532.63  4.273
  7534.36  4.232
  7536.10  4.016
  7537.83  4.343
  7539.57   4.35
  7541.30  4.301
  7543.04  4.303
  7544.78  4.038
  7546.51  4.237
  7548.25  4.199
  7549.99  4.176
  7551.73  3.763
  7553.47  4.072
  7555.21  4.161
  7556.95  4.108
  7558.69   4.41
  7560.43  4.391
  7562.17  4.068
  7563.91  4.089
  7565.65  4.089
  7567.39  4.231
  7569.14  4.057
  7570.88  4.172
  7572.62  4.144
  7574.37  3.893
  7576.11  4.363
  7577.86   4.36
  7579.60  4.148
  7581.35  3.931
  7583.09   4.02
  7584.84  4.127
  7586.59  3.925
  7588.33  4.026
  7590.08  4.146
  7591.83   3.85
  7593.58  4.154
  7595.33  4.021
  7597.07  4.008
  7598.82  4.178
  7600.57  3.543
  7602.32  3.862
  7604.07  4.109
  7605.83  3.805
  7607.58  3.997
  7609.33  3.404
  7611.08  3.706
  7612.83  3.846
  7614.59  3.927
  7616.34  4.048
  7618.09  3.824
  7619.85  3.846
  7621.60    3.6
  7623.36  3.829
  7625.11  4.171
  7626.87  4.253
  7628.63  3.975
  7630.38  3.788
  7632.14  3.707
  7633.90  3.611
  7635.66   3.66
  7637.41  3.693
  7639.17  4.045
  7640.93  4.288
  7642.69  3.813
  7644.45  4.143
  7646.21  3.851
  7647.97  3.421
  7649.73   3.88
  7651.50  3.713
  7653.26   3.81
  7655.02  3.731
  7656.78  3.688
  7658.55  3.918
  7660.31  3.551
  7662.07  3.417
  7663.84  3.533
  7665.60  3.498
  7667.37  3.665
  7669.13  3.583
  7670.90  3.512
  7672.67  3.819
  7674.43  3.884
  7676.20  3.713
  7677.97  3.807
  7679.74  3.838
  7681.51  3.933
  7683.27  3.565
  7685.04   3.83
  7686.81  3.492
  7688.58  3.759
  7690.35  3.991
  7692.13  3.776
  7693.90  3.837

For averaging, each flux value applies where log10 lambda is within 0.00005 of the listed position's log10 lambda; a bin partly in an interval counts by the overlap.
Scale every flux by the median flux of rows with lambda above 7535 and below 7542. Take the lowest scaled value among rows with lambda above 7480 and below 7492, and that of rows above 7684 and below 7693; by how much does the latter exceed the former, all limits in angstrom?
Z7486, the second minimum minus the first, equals -0.10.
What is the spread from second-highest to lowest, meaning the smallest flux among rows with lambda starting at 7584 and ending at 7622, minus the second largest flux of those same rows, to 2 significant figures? -0.75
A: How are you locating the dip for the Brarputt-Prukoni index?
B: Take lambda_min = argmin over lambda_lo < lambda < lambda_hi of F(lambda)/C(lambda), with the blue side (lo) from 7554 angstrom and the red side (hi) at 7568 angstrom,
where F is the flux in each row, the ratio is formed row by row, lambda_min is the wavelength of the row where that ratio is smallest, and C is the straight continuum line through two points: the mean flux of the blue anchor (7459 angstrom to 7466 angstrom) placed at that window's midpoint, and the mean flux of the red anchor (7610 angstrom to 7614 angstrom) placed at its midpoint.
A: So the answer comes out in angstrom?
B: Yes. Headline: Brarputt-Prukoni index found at 7562.17 angstrom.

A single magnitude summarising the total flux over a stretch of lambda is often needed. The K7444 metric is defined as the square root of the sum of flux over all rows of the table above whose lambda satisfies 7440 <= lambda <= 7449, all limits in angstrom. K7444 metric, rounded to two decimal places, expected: 4.49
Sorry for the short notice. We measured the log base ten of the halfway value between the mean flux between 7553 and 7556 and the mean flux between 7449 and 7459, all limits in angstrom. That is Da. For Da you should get 0.616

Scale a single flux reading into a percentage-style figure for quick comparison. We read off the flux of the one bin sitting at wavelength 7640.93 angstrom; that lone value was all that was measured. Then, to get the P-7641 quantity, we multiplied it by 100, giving 429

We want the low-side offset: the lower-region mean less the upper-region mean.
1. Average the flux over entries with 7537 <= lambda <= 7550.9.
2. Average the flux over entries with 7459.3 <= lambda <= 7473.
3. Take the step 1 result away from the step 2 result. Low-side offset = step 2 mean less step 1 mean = -0.2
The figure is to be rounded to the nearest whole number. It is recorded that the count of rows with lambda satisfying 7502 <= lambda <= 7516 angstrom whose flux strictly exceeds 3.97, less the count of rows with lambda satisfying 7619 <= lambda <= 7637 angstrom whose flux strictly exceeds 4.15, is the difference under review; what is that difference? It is 4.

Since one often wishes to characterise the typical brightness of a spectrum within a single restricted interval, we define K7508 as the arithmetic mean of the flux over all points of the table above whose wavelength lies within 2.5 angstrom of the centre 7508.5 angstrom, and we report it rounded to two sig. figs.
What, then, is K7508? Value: 3.9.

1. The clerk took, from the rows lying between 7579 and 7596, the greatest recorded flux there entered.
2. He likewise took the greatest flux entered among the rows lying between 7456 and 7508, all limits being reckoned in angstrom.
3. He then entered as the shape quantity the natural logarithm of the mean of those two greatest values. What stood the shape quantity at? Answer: 1.46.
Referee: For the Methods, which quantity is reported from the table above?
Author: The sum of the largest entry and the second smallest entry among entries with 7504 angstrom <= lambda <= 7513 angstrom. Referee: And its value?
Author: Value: 8.13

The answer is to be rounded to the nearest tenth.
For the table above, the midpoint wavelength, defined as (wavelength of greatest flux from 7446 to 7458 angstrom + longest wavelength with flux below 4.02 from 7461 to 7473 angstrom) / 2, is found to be 7458.4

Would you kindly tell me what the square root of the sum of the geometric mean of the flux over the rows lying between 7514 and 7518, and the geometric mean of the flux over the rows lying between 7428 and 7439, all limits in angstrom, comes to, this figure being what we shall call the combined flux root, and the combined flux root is 2.87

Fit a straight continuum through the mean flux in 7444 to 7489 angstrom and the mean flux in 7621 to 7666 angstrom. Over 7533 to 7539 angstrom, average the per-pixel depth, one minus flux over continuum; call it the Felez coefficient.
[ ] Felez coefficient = -0.06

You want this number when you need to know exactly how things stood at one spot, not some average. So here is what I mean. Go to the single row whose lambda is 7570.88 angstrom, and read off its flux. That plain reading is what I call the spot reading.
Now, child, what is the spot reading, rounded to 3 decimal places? 4.172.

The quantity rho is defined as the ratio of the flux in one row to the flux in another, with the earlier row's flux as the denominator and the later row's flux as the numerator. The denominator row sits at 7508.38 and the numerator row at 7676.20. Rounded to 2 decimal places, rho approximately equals 0.93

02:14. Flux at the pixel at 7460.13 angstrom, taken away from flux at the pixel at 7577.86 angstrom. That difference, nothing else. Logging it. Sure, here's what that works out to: 0.35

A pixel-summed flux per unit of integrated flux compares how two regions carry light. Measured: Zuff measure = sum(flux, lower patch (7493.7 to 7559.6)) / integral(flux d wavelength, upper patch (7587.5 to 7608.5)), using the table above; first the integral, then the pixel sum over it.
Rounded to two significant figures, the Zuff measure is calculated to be 1.9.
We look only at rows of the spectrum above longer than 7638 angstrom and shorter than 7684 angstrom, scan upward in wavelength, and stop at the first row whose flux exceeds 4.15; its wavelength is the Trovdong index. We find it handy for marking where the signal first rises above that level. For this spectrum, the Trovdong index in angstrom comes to 7640.93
